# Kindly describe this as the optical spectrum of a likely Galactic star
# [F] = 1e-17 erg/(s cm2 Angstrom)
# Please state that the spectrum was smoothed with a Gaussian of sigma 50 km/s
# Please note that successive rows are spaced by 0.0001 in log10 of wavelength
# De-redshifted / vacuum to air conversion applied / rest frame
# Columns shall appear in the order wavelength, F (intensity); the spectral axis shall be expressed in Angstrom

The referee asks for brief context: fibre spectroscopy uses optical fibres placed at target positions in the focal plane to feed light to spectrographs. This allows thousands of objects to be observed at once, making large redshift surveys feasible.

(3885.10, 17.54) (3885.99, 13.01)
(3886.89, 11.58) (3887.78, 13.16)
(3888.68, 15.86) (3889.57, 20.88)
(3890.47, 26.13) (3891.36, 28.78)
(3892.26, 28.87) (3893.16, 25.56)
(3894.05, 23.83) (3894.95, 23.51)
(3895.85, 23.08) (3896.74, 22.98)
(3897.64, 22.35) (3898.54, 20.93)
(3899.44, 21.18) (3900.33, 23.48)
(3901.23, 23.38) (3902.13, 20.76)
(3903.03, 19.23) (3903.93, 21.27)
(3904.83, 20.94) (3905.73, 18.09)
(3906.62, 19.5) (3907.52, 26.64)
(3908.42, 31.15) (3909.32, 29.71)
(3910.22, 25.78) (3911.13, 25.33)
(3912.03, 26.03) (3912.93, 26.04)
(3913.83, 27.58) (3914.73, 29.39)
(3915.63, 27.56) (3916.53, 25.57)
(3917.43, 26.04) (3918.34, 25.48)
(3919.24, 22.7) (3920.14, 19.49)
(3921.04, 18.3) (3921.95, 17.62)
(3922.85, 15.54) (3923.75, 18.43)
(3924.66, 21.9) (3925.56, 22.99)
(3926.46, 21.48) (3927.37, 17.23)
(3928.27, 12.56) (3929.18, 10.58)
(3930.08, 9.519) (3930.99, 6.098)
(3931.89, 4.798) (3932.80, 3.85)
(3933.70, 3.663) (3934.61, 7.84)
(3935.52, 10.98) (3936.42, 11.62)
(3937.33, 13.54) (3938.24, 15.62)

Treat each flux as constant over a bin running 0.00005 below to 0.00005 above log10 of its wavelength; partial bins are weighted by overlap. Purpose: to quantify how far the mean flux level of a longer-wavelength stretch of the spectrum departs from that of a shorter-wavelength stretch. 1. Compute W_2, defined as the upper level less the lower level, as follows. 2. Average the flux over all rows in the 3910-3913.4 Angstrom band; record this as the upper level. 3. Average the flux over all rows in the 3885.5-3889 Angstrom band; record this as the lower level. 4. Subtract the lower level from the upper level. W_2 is 12.4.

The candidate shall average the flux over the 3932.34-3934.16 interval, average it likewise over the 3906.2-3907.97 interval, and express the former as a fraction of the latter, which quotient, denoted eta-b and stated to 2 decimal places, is 0.16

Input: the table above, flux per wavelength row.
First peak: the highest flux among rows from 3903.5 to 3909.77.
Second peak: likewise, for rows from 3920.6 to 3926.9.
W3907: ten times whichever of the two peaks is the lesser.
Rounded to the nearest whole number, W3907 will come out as 230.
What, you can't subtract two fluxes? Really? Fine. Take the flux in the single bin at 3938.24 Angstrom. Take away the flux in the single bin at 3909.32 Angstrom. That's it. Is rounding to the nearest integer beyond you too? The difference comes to -14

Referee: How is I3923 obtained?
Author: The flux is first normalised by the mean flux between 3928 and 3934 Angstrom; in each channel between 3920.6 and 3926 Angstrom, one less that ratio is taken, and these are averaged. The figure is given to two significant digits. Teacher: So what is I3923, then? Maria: -1.6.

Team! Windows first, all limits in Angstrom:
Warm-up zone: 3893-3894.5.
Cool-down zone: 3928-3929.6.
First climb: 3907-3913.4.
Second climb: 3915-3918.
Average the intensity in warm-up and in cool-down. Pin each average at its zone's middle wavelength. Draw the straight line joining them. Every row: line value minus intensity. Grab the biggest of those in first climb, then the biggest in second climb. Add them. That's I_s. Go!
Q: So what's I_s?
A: -17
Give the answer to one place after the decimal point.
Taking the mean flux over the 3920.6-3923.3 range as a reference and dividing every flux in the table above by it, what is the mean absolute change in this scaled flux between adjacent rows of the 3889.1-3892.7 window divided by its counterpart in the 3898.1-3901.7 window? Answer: 3.0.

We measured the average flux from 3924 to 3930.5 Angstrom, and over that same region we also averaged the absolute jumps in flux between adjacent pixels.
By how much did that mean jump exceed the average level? -14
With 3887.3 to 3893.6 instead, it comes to -20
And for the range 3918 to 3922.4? -19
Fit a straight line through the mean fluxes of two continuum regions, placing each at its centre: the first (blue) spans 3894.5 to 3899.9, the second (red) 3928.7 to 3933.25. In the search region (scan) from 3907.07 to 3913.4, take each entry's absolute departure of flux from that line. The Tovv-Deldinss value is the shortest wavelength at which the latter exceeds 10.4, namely 3908.42 Angstrom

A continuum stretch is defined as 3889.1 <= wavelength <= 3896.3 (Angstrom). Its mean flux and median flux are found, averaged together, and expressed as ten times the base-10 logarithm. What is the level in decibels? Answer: 14.0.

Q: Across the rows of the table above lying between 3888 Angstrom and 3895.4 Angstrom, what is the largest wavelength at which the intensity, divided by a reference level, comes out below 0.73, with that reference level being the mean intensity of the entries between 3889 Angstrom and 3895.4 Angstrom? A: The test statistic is 3888.68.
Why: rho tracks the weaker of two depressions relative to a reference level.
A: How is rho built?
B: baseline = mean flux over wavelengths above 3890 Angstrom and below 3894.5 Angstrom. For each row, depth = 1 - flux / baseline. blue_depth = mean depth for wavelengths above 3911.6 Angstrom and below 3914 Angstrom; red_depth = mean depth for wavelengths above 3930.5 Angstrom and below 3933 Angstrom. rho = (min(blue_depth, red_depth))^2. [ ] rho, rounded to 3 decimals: 0.000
